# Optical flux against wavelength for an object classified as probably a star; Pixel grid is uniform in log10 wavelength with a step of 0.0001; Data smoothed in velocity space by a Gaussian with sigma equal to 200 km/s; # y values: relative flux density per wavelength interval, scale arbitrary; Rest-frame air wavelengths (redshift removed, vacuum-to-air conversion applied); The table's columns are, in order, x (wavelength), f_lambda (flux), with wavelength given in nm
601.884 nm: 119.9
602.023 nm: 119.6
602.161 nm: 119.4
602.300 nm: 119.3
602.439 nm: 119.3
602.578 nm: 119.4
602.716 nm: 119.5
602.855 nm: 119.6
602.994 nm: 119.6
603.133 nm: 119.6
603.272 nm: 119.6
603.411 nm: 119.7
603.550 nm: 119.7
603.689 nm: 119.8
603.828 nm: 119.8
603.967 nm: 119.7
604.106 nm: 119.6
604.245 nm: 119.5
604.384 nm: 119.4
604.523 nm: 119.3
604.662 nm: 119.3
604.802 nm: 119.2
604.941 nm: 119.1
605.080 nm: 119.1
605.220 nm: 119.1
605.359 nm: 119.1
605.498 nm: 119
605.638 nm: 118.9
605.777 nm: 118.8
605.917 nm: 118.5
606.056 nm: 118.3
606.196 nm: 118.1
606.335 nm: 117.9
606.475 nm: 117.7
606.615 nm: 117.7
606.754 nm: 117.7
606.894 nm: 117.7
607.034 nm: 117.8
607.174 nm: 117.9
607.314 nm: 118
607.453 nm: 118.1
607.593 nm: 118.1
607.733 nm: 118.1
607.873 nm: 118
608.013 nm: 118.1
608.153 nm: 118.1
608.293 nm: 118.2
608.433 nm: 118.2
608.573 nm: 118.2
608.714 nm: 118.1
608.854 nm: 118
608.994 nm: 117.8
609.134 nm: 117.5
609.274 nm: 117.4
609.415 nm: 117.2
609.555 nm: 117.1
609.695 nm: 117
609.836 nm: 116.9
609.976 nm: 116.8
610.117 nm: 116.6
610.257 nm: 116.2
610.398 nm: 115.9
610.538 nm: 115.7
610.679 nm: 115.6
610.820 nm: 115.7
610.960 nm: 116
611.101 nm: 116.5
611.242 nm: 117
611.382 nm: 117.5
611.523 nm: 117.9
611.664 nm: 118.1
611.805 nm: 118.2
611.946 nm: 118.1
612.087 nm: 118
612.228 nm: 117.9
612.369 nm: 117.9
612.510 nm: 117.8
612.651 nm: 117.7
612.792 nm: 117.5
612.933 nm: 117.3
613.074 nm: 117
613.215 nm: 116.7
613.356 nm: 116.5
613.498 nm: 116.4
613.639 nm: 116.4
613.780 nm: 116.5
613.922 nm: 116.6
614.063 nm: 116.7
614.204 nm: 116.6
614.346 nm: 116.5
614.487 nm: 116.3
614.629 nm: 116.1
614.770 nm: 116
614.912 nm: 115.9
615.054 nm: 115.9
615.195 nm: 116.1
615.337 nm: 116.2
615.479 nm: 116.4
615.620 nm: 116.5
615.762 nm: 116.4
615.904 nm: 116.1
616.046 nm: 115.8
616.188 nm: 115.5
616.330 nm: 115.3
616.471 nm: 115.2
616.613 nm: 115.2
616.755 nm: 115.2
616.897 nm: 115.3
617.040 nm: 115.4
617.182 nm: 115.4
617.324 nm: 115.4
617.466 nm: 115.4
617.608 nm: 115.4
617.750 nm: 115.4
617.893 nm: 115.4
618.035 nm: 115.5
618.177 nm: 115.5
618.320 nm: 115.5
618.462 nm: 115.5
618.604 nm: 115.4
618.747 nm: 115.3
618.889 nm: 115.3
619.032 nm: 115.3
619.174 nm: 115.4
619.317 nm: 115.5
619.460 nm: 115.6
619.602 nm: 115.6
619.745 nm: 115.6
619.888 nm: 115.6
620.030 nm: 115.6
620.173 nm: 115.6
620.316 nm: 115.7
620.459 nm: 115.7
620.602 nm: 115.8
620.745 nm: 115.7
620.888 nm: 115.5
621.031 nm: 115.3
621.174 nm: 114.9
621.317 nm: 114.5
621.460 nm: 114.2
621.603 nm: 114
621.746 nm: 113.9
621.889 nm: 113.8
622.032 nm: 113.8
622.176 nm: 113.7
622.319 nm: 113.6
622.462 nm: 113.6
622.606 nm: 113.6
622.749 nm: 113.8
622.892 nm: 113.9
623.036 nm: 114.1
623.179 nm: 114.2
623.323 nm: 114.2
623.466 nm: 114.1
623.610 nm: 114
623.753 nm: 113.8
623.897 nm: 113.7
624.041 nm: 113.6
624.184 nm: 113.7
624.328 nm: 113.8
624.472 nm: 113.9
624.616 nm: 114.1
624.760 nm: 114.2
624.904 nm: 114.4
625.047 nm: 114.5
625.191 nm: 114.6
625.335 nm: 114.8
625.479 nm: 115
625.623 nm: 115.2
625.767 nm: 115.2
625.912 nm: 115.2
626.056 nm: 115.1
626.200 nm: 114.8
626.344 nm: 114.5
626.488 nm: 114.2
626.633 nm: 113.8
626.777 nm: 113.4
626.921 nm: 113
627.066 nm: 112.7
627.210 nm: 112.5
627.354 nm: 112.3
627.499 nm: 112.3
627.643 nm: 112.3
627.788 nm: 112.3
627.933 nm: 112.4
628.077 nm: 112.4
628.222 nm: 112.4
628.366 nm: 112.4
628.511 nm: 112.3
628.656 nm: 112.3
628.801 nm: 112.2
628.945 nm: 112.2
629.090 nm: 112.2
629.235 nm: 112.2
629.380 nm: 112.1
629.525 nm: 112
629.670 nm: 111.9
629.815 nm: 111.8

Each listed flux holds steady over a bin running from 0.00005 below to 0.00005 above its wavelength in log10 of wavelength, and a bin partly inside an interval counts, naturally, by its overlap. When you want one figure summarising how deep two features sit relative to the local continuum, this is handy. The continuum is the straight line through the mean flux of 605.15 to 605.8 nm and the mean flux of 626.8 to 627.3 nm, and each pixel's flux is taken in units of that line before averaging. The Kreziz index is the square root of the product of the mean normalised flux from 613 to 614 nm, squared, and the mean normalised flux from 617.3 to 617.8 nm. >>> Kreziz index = 1.00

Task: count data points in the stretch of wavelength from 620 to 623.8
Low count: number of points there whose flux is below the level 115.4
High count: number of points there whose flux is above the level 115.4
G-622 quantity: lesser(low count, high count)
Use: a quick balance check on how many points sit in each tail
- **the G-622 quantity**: 7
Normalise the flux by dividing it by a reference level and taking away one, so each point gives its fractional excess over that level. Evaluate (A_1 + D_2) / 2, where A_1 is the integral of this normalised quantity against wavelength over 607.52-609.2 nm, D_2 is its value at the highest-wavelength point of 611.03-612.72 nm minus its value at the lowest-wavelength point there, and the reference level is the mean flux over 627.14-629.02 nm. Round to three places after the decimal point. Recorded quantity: 0.048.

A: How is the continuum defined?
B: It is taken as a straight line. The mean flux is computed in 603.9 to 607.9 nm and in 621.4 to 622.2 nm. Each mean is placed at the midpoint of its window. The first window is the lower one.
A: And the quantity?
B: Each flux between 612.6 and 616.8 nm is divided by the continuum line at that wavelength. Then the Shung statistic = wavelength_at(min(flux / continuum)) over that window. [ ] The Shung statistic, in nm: 616.471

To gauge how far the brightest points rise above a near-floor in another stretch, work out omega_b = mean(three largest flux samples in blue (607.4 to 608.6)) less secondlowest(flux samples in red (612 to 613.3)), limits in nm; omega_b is 1.2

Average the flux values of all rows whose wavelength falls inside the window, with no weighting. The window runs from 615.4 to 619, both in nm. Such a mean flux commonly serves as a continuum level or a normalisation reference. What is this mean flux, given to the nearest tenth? 115.5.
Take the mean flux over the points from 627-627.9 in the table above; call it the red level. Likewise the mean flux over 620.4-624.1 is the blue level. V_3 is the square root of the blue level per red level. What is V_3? 1.01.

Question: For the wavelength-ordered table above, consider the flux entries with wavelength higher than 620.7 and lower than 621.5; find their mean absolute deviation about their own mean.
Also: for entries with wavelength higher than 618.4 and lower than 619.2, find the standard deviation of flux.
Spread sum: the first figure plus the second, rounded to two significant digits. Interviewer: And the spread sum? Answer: 0.56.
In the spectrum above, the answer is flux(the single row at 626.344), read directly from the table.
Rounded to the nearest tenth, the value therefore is 114.5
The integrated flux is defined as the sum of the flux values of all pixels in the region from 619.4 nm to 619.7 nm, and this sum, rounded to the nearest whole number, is 231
